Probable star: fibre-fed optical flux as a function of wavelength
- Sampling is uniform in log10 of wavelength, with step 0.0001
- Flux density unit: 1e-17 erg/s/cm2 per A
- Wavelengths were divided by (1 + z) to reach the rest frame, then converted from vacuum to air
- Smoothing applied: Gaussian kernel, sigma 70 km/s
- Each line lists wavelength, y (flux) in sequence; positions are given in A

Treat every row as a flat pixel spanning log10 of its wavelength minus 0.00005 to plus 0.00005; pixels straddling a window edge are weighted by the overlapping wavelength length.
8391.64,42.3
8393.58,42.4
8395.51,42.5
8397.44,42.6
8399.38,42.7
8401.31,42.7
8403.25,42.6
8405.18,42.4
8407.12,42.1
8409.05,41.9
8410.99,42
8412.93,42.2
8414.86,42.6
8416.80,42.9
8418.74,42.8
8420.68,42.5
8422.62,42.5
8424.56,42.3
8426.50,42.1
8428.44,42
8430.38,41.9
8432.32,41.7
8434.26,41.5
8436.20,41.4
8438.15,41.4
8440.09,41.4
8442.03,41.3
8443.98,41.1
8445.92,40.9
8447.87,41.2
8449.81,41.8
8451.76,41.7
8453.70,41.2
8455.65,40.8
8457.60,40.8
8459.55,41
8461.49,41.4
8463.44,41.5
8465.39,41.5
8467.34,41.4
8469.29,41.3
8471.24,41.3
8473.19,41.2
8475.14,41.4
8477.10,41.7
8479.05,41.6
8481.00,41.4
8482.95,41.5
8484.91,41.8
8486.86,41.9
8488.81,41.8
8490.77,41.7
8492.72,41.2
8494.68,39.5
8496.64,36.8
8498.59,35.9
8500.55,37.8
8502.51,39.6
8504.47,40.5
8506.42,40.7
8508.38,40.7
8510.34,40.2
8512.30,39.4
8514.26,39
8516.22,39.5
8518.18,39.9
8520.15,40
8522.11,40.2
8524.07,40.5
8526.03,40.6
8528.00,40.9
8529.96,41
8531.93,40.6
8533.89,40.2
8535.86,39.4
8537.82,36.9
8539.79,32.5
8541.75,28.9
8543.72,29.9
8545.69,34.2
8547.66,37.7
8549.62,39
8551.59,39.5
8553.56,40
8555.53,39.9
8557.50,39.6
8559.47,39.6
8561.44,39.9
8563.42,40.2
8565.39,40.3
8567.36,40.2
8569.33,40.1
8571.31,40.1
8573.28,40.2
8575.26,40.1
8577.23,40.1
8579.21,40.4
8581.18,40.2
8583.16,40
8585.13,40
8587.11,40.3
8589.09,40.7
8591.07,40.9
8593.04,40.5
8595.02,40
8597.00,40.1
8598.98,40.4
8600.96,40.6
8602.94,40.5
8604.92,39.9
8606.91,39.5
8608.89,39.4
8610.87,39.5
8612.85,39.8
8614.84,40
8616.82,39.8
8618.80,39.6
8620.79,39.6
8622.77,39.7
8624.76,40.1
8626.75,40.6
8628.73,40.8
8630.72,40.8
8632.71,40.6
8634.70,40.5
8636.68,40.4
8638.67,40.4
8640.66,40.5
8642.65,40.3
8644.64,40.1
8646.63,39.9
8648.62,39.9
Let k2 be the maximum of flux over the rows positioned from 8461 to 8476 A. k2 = 41.5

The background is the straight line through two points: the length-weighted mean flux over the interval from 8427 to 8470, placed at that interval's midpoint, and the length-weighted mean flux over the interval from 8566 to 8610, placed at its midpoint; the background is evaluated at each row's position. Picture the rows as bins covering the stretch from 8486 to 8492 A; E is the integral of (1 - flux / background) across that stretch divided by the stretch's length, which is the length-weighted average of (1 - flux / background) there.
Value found -0.02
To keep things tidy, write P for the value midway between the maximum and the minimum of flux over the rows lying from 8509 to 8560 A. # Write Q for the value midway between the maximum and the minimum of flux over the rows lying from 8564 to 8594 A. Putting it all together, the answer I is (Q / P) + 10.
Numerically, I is 11.2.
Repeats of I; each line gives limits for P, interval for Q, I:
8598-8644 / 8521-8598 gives 10.9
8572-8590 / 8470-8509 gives 11.0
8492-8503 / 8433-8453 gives 11.1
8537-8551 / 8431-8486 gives 11.2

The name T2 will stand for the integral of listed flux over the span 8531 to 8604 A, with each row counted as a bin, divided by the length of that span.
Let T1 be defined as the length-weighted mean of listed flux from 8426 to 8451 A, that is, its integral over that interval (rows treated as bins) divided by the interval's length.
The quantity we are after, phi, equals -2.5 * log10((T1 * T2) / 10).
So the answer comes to -5.52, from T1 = 41.5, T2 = 39.0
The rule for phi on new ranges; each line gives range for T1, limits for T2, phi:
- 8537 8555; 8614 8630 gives -5.38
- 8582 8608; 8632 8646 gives -5.53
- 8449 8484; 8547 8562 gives -5.53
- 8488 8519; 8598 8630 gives -5.50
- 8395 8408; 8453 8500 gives -5.60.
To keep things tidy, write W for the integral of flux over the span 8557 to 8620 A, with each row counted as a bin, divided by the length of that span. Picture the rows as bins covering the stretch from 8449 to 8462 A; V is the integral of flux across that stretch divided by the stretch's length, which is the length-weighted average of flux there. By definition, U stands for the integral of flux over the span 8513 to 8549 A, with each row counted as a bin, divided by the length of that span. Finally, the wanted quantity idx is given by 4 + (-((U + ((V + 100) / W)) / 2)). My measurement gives -16.7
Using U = 37.9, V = 41.2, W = 40.1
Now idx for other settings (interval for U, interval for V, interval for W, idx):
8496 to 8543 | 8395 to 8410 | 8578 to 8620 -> -17.2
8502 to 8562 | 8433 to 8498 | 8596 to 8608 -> -17.1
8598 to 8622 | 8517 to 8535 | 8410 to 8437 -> -17.6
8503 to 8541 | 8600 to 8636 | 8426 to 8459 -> -17.5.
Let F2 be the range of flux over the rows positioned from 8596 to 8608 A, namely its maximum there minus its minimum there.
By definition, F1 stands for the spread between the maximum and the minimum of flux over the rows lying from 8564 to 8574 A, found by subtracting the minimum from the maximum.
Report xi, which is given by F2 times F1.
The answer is 0.2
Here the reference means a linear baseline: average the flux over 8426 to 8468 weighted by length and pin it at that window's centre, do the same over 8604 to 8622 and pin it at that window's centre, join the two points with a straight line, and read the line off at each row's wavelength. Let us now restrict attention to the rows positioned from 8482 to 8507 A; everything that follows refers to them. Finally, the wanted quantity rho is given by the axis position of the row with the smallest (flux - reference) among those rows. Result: 8498.59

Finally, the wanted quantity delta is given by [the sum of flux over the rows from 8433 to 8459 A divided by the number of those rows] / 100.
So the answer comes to 0.413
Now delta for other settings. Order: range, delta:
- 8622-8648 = 0.404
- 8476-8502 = 0.404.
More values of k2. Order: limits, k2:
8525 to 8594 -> 41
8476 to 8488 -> 41.9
